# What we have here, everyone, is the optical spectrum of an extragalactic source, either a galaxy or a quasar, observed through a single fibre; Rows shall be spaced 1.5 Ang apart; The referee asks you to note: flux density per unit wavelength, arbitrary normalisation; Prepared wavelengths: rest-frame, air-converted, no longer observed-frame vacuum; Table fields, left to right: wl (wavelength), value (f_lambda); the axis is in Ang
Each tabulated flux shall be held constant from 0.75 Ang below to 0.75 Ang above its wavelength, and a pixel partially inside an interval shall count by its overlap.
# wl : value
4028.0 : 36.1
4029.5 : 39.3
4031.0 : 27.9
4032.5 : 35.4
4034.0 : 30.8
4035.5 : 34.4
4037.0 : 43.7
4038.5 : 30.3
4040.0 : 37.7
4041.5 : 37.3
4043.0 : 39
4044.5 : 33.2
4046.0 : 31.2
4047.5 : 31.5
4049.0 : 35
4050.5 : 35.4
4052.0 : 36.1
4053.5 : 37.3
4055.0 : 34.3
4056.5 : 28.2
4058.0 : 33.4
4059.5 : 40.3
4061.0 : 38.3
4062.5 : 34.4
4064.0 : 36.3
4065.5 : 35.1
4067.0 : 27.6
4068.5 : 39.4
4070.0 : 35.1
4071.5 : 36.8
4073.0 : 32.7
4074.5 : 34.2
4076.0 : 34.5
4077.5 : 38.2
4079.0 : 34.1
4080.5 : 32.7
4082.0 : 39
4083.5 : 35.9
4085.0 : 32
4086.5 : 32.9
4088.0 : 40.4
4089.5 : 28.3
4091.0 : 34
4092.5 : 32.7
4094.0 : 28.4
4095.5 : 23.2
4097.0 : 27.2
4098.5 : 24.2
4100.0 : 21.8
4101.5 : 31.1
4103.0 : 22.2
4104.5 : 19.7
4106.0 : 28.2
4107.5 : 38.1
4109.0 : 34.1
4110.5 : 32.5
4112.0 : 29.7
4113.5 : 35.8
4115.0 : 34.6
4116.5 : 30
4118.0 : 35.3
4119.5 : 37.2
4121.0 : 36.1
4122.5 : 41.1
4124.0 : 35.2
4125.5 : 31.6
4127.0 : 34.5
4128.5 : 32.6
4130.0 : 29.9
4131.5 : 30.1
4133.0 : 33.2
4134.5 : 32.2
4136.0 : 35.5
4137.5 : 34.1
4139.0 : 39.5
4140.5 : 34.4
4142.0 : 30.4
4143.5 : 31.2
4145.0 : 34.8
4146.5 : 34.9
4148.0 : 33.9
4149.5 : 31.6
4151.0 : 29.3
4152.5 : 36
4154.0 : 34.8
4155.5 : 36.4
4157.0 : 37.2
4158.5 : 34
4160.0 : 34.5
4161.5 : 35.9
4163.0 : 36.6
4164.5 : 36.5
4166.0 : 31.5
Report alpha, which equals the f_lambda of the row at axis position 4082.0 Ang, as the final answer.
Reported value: 39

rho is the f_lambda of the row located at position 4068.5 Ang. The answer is 39.4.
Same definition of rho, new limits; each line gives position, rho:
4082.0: 39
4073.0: 32.7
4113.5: 35.8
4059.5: 40.3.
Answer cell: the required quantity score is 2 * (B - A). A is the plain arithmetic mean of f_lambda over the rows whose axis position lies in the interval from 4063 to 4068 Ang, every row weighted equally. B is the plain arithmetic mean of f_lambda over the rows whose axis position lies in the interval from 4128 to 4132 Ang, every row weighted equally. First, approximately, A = 33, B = 30.9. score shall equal -4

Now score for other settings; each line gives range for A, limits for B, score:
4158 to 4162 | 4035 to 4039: 3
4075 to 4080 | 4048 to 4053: 0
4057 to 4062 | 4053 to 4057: -8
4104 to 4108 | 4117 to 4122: 15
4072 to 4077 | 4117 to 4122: 5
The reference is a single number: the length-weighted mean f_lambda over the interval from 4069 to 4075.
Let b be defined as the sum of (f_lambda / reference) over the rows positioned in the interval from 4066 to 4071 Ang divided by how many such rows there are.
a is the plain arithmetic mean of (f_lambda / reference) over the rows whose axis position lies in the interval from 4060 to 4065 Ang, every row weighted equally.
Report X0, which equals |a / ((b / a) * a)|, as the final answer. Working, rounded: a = 1.04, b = 0.97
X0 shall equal 1.07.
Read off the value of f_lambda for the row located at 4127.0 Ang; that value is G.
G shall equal 34.5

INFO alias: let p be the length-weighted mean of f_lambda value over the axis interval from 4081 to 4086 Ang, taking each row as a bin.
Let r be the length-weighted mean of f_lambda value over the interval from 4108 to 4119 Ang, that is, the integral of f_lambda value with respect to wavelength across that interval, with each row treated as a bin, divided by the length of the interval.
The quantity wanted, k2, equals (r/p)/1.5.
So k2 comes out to 0.629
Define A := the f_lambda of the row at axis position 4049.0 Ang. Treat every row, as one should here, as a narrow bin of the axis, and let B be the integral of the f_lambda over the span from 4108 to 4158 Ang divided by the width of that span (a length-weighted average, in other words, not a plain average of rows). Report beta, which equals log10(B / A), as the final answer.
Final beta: -0.01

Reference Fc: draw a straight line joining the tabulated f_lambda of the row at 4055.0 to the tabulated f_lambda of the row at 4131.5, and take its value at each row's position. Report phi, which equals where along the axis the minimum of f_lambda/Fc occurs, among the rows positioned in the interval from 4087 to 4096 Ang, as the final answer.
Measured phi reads 4095.5 Ang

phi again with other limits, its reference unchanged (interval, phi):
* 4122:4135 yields 4130.0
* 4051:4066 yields 4056.5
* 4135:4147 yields 4142.0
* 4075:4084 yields 4080.5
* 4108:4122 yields 4112.0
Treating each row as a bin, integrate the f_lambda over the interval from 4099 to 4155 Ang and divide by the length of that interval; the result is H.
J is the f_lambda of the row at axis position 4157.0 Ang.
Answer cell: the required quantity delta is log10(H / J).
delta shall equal -0.0572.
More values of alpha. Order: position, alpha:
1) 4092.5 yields 32.7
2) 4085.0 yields 32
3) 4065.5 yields 35.1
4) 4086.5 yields 32.9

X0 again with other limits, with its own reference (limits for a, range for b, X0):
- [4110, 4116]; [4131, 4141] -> 0.97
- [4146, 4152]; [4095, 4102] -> 1.27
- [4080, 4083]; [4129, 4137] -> 1.11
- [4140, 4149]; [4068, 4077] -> 0.94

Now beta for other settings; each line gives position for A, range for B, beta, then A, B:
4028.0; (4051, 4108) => -0.04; 36.1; 32.6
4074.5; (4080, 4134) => -0.03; 34.2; 31.8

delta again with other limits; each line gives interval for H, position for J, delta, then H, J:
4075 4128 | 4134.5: 0.0000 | 32.2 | 32.2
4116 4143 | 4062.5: -0.0043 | 34.1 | 34.4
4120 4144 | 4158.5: -0.0011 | 33.9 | 34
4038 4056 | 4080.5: 0.0274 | 34.8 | 32.7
